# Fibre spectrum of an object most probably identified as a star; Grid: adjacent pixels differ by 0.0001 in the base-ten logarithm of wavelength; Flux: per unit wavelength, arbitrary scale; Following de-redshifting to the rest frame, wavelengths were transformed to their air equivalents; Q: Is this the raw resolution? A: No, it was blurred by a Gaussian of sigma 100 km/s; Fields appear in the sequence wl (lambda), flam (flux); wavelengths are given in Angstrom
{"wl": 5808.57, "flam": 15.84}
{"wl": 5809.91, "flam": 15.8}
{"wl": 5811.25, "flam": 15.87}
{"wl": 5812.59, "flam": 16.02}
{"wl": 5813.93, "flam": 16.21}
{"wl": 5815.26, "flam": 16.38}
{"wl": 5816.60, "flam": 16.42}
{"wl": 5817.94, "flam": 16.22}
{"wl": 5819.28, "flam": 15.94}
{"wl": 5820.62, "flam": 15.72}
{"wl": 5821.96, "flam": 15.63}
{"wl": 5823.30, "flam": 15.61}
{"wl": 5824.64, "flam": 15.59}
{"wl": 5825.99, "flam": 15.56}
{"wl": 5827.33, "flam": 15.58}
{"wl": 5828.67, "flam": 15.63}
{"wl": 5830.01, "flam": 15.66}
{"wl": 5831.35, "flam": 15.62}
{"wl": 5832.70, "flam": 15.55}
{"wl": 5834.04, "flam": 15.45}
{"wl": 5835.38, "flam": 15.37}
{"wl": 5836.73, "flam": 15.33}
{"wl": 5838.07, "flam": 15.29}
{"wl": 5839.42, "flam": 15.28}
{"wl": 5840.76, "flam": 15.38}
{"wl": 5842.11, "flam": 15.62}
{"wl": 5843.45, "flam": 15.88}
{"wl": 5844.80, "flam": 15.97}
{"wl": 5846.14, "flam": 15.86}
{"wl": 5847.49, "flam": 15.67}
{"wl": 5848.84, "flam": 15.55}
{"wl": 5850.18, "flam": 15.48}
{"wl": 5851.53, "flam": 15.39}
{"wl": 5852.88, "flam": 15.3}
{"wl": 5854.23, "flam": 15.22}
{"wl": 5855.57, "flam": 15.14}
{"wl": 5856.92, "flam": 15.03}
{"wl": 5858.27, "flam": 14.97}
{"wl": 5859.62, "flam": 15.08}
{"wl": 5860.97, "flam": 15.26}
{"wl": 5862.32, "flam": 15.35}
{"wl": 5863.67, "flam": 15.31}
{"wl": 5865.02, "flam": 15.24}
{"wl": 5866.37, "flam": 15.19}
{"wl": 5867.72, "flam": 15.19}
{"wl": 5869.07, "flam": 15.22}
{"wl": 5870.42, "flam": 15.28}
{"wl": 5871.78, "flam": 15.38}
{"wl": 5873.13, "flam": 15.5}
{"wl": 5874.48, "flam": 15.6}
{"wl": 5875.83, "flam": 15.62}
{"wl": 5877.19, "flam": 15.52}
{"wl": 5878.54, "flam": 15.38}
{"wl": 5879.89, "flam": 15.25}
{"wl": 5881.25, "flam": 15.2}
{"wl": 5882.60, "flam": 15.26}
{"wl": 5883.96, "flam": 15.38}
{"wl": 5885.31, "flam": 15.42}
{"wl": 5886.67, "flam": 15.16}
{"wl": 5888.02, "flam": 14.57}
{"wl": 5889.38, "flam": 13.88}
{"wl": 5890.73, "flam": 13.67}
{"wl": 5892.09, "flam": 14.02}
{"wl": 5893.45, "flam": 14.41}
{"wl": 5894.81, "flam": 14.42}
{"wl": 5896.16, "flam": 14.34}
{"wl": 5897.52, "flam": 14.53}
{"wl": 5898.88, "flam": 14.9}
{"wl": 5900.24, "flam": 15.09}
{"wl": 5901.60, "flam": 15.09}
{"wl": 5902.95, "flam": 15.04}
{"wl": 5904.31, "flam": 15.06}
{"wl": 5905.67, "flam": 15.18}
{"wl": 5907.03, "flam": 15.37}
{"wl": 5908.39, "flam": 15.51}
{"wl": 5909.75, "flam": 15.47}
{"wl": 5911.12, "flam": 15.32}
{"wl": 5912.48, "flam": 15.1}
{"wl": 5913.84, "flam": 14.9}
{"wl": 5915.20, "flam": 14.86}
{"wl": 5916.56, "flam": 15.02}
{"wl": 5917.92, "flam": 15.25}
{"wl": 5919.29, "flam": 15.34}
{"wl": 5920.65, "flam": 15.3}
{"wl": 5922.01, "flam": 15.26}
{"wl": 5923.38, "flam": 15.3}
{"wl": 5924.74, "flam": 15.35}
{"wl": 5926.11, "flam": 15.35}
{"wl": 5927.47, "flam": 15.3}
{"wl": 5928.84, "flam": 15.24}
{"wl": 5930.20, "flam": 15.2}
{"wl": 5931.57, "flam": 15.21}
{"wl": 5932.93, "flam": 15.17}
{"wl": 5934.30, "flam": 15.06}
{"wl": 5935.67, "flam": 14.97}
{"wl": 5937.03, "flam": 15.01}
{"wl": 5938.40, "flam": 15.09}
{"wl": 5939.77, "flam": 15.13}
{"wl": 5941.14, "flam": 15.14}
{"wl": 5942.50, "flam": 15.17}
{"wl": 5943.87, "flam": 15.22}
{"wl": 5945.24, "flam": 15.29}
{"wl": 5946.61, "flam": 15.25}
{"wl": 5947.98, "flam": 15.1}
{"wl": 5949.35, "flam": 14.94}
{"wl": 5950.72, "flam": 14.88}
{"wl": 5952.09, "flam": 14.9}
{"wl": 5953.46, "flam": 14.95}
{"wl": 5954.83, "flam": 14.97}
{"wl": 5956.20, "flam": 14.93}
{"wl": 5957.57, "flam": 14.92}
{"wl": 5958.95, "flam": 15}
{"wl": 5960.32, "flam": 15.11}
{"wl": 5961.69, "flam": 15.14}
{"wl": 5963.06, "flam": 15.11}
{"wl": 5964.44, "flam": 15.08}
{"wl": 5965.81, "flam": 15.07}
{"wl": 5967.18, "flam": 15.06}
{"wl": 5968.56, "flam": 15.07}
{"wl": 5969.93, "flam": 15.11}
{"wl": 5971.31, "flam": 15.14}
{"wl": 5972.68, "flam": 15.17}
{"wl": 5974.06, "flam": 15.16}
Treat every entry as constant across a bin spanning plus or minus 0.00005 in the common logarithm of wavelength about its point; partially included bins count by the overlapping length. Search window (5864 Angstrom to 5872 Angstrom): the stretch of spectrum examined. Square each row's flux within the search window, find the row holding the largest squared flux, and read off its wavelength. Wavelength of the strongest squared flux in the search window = 5871.78 Angstrom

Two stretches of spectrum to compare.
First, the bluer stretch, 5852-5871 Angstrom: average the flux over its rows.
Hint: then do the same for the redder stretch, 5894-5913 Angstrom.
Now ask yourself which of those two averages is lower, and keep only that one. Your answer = 15.0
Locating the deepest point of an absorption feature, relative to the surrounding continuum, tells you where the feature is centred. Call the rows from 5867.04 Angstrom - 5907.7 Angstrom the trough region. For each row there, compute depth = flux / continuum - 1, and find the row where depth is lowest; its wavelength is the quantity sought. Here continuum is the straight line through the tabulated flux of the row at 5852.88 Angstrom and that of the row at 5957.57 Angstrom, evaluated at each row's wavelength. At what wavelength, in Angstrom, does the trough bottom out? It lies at 5890.73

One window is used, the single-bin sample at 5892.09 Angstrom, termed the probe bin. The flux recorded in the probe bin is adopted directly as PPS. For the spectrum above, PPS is 14.02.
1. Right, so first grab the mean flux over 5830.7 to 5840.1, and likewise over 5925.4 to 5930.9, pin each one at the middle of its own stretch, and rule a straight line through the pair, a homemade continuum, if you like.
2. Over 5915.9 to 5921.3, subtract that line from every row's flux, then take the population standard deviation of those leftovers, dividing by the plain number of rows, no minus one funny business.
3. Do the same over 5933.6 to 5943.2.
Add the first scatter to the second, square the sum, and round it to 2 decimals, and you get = 0.04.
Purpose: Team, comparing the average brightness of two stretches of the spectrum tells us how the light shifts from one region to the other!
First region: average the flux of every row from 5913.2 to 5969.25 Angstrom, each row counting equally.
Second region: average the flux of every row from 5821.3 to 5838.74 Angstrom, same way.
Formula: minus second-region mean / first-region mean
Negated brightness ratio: -1.03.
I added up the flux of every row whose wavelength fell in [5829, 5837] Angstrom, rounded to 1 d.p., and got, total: 93.0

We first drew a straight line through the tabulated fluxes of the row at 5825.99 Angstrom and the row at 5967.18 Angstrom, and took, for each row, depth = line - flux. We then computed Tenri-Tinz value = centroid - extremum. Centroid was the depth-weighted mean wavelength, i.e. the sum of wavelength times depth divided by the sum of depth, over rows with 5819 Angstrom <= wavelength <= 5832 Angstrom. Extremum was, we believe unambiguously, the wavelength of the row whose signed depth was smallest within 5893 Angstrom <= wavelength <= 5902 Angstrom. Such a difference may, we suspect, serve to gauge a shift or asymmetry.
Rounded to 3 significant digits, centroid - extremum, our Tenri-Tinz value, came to -78.2 Angstrom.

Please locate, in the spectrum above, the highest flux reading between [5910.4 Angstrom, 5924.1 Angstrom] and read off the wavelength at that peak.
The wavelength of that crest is 5919.29 Angstrom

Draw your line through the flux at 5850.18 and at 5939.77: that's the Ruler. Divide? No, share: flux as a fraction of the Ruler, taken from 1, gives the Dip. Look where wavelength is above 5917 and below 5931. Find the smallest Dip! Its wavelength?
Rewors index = 5926.11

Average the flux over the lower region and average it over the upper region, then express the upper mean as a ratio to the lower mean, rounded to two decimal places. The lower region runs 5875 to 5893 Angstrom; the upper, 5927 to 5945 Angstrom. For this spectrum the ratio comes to 1.01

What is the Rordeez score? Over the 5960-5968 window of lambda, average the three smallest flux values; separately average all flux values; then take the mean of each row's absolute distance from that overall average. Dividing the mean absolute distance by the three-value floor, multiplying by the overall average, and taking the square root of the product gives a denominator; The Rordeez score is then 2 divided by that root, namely 13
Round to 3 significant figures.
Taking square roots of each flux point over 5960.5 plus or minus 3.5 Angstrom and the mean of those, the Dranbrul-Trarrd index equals 3.88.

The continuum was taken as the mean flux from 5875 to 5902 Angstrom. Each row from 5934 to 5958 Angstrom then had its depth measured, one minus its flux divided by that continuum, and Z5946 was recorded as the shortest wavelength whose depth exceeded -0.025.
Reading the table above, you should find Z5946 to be 5934.30 Angstrom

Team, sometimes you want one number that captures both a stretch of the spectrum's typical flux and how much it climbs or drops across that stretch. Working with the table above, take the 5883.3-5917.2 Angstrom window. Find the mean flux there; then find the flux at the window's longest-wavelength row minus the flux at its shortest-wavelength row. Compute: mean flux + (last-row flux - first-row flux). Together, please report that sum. 14.5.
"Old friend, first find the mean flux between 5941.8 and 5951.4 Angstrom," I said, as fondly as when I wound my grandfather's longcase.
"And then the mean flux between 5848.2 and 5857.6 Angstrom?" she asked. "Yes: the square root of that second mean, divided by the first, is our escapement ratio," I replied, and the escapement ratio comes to 0.259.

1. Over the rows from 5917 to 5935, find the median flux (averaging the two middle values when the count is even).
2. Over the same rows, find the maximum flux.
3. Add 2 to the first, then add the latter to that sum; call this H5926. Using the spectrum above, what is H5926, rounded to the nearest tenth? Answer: 32.6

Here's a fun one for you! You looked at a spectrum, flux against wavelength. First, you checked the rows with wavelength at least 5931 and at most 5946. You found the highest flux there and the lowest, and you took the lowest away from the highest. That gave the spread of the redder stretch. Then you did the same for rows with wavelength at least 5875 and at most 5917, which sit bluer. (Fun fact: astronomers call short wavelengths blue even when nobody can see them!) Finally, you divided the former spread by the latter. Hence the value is 0.16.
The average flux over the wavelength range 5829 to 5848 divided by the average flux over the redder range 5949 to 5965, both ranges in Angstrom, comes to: 1.04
